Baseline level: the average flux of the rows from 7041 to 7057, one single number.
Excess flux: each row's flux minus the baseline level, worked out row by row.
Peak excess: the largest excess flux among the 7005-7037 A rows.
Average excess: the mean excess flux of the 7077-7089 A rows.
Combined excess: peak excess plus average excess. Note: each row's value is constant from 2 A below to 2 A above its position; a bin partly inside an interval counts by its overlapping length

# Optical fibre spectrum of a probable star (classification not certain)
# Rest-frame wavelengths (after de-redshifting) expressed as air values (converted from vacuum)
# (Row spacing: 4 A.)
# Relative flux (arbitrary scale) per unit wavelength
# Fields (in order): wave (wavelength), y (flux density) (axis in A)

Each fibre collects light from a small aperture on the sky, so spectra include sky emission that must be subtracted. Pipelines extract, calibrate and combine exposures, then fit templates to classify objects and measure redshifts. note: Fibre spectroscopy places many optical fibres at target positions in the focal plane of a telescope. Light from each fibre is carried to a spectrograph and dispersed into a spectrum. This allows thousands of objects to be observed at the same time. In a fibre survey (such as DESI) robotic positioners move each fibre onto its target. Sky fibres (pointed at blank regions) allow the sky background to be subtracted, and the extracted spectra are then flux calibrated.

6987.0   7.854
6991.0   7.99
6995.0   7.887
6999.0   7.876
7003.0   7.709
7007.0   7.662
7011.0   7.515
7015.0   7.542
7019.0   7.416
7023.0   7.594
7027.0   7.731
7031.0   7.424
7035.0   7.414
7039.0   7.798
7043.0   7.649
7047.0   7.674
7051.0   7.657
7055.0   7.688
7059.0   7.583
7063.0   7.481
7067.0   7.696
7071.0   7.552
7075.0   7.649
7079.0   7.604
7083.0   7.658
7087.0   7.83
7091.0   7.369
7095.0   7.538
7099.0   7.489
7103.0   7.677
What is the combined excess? 0.09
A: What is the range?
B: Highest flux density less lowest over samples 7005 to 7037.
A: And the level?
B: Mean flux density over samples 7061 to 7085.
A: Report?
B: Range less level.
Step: -7.29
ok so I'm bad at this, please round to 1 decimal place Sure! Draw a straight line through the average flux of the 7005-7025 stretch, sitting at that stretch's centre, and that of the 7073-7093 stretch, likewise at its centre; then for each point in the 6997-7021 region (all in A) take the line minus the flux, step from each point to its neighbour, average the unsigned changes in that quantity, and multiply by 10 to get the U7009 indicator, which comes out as 1.1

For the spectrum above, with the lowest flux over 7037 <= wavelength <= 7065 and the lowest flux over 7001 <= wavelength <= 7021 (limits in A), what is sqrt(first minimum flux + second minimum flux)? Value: 3.86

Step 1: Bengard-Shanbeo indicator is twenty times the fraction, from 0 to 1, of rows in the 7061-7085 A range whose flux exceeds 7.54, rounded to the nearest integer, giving 17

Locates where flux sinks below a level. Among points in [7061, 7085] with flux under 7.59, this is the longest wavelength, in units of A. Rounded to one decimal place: 7071.0 A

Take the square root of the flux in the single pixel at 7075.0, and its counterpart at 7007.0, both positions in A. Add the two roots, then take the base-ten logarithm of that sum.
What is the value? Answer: 0.743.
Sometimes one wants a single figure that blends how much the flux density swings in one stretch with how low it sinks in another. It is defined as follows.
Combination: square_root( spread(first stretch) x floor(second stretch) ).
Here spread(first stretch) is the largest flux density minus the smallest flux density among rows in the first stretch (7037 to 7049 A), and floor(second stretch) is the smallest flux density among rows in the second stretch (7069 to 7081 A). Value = 1.1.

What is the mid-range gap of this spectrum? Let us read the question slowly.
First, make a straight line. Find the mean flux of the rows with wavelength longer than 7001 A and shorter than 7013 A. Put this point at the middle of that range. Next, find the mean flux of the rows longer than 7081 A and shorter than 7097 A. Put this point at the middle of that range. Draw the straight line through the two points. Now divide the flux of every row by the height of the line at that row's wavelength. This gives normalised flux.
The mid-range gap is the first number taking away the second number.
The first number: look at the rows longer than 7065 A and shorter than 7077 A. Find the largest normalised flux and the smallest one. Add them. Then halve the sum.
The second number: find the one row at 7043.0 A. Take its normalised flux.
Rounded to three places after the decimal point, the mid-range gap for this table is -0.002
